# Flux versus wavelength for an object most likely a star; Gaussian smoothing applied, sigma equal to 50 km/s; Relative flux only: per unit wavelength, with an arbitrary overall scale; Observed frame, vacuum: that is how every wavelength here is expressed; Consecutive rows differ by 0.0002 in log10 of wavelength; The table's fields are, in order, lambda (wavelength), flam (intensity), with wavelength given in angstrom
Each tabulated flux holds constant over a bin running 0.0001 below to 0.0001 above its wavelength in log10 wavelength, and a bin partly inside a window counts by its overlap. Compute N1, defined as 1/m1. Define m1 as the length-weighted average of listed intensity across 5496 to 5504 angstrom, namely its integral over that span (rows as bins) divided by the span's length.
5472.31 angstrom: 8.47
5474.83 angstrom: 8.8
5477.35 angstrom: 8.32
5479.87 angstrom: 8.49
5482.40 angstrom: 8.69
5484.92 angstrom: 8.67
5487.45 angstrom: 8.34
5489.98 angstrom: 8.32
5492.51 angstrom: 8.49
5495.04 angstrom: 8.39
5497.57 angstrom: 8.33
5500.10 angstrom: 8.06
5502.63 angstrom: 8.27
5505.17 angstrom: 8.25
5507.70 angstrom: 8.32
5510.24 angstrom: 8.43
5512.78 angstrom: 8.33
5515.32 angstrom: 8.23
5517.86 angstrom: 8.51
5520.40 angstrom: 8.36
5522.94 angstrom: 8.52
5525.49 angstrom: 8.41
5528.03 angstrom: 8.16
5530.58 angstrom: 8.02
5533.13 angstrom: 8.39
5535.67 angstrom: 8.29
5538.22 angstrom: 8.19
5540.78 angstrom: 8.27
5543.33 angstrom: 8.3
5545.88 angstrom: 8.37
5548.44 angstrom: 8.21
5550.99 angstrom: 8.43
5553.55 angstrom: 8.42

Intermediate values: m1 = 8.23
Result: 0.122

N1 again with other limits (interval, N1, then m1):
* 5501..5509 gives 0.121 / 8.27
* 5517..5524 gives 0.118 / 8.46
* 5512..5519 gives 0.120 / 8.36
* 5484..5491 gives 0.119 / 8.43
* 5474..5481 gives 0.117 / 8.53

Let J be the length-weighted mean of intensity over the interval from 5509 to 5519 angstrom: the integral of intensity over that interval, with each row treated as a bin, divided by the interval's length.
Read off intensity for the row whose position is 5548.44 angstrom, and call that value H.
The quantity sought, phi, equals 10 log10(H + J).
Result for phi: 12.20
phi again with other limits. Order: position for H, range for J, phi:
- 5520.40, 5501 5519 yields 12.22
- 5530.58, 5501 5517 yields 12.13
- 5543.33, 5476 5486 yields 12.27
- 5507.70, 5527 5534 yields 12.17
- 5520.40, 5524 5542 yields 12.20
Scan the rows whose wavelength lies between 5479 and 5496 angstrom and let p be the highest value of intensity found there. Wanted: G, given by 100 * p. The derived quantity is 869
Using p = 8.69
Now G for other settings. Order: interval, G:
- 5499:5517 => 843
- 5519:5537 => 852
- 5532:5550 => 839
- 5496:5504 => 833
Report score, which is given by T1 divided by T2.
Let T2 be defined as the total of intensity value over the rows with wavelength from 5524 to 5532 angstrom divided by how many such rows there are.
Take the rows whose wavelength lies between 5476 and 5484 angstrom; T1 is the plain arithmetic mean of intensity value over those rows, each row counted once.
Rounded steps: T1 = 8.50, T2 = 8.20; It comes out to 1.04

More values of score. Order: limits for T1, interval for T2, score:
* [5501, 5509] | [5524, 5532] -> 1.01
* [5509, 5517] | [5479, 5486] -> 0.97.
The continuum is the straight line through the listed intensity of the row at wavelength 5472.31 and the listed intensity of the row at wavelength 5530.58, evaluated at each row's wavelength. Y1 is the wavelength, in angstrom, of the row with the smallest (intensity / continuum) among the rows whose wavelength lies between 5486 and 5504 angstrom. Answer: 5500.10 angstrom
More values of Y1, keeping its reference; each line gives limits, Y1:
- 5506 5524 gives 5515.32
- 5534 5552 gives 5538.22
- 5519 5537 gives 5530.58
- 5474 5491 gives 5477.35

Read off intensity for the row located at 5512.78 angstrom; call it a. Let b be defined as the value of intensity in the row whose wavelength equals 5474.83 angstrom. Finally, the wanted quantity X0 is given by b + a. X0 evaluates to 17.1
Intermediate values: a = 8.33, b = 8.8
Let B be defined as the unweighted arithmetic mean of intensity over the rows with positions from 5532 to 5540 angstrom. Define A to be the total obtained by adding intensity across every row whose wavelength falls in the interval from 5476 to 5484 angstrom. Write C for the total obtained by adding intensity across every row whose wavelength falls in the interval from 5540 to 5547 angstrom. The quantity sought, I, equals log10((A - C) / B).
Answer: -1.17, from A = 25.5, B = 8.29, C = 24.9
